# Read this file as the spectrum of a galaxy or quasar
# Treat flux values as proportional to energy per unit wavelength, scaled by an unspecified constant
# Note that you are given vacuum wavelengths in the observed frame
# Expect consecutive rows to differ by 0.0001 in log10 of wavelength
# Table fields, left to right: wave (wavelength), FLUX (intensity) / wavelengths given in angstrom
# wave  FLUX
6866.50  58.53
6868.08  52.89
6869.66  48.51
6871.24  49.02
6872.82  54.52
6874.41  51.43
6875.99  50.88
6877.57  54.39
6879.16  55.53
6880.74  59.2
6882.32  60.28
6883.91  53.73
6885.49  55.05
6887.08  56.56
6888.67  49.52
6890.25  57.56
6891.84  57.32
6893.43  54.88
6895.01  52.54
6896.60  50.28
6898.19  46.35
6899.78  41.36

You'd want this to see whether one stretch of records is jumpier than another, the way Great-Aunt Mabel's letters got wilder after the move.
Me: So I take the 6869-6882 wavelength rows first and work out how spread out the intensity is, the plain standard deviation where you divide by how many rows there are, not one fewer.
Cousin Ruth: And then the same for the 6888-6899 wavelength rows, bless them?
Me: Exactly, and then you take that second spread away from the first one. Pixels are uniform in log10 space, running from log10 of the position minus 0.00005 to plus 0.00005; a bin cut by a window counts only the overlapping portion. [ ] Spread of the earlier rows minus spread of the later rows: -0.50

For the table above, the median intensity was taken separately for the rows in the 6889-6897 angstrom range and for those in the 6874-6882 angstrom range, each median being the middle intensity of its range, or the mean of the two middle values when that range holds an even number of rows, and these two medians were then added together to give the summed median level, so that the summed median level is 109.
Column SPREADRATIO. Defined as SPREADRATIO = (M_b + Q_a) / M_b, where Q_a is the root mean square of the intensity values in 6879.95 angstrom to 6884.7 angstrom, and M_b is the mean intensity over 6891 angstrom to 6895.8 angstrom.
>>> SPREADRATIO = 2.05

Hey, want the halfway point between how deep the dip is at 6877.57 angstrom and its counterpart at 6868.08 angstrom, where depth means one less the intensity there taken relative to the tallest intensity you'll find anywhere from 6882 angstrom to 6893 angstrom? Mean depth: 0.11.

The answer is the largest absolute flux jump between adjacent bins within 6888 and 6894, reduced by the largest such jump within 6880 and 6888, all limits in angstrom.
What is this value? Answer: 1.5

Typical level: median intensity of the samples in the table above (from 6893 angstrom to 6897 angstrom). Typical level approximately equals 52.5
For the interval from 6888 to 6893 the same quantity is 57.3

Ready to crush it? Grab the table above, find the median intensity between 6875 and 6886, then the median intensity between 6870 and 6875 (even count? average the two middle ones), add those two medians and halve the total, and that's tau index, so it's 53.2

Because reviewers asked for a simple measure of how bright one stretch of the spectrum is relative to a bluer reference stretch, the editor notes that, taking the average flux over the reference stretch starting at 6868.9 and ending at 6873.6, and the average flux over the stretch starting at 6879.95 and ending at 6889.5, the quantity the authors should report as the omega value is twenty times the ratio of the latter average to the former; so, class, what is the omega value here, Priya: 22.0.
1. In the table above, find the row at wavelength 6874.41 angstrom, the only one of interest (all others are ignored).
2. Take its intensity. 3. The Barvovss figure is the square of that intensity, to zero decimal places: 2645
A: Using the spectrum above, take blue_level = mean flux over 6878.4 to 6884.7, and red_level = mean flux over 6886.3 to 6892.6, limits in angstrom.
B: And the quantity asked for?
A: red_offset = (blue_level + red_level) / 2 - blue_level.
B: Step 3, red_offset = -1.0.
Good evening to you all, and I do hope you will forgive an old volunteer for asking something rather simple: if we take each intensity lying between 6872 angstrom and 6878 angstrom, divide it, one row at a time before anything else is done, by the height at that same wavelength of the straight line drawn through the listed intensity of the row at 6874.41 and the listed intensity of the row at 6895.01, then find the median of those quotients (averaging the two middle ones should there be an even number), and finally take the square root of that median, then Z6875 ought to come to 1.01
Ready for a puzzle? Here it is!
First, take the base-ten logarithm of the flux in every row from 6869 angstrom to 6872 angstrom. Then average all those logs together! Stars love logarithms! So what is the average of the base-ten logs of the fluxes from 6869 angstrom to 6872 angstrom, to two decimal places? 1.69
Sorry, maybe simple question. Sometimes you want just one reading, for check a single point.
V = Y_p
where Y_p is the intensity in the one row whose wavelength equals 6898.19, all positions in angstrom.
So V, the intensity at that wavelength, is 46.35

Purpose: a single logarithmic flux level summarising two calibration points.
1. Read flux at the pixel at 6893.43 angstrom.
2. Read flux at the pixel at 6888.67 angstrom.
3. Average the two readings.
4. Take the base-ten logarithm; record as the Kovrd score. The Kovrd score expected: 1.72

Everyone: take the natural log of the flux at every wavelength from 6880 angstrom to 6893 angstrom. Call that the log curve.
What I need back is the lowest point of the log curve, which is 3.90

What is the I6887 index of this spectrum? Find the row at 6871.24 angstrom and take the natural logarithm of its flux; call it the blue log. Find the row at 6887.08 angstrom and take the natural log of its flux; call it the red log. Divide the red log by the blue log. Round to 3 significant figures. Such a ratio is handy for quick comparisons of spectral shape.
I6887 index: 1.04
